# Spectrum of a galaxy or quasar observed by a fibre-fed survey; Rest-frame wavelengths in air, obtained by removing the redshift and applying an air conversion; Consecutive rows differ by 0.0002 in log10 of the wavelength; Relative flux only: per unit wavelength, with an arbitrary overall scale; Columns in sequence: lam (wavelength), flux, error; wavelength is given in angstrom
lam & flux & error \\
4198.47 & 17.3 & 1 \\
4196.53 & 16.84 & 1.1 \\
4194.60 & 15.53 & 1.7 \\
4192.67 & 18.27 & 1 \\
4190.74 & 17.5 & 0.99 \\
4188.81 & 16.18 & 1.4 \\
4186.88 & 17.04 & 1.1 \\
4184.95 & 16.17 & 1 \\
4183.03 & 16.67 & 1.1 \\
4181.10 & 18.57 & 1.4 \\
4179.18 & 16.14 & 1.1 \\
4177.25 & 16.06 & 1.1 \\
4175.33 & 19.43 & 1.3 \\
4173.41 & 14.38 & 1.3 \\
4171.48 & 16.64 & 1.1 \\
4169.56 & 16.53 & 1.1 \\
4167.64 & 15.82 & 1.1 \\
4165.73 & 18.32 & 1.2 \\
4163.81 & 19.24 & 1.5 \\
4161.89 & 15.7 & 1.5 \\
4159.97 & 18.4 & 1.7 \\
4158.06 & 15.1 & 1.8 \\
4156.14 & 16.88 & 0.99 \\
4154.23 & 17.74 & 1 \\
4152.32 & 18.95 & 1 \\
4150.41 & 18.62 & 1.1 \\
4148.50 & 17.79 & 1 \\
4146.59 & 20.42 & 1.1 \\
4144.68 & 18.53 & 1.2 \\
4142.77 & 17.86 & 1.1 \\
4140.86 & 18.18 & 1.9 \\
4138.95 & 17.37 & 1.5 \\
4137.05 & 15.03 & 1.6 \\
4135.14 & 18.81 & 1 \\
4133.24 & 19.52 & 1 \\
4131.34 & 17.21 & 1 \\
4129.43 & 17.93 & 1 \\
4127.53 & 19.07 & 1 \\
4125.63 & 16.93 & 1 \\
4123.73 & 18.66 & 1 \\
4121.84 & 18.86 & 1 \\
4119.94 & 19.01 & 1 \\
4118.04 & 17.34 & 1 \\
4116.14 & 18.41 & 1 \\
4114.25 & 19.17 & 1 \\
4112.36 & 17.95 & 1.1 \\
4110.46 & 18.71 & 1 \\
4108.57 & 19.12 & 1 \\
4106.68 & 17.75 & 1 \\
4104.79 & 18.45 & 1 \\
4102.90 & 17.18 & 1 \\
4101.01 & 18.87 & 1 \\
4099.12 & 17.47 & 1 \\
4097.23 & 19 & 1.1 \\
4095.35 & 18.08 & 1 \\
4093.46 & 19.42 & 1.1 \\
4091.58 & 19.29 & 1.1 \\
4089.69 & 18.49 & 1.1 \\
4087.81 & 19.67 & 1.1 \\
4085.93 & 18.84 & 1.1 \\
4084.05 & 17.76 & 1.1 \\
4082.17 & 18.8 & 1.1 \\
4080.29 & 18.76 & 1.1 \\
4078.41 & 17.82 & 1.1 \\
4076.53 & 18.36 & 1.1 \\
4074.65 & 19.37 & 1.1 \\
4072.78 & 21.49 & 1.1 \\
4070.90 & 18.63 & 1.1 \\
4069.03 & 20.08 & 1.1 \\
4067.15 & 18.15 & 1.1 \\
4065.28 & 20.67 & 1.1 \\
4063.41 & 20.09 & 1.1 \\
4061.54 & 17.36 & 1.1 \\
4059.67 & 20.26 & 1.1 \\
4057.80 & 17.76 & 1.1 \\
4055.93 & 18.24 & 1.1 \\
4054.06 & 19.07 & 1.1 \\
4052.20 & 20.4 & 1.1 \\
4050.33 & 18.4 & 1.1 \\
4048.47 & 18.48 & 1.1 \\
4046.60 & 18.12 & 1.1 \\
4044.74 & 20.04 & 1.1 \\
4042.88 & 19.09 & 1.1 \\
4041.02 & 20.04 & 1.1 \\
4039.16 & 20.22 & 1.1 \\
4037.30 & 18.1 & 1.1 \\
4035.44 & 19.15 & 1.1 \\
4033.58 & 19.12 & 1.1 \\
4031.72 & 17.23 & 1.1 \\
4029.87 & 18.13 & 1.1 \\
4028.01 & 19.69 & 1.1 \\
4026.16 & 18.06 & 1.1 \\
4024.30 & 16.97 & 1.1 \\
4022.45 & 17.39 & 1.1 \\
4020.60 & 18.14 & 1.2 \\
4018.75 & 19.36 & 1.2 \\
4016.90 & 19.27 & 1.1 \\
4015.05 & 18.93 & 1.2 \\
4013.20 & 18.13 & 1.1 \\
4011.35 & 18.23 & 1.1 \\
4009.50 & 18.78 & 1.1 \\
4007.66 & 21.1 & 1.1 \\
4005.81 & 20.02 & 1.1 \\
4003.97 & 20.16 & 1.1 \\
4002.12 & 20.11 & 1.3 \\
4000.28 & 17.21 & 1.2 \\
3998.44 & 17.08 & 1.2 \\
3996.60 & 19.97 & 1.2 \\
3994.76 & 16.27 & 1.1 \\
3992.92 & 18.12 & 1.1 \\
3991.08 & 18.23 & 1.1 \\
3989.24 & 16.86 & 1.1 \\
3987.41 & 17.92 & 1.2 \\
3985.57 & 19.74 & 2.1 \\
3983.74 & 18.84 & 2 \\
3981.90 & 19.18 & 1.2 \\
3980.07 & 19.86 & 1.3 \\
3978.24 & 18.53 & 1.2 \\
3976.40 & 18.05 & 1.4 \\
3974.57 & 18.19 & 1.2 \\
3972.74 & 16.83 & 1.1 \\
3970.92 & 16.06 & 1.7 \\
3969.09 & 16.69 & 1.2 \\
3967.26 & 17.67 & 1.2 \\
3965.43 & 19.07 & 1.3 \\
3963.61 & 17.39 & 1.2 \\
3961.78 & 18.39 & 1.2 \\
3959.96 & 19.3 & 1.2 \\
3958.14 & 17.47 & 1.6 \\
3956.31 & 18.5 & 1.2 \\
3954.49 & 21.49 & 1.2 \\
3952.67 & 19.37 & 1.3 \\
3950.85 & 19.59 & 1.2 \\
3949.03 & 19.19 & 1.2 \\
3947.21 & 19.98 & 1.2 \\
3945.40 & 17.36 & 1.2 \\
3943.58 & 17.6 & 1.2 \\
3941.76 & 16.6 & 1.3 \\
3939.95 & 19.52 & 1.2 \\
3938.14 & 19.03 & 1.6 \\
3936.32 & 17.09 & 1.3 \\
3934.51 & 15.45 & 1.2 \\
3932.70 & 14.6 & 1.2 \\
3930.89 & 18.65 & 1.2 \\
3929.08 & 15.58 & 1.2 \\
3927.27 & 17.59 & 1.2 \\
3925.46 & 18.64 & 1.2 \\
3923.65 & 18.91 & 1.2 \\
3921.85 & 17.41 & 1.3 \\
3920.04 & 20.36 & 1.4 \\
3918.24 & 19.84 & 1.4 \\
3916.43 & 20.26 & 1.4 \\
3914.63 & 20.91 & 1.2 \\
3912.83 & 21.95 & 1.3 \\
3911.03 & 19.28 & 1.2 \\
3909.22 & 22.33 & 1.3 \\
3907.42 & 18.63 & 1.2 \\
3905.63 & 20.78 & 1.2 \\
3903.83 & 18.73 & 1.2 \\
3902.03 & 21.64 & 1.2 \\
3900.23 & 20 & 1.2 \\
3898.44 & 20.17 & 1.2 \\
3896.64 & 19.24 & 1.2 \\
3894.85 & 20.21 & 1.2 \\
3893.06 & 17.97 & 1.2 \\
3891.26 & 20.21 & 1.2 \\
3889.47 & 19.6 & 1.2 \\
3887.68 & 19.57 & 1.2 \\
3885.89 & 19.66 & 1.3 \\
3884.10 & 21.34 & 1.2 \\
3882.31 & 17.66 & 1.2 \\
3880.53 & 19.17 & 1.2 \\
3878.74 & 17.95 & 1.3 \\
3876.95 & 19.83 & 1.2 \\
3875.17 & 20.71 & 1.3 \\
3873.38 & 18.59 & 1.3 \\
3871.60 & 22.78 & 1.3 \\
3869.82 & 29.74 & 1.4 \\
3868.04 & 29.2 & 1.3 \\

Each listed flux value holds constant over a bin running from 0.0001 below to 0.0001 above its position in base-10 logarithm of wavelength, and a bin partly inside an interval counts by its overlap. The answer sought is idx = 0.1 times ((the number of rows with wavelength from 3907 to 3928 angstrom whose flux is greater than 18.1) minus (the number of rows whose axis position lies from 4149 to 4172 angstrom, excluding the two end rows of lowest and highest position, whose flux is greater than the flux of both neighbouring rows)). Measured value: 0.7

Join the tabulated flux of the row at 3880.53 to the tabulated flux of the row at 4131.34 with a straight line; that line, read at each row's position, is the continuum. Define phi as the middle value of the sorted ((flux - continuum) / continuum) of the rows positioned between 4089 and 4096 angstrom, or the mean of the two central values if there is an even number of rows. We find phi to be 0.08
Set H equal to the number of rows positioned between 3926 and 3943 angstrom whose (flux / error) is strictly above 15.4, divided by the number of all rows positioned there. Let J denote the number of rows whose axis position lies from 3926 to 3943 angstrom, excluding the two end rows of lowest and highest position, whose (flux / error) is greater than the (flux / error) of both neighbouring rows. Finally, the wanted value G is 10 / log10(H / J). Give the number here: -9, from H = 0.2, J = 3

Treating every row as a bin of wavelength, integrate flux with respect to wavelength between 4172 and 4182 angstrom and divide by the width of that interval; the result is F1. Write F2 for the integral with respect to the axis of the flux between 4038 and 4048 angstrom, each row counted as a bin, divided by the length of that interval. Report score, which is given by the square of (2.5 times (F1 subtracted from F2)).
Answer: 40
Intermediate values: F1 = 16.9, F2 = 19.4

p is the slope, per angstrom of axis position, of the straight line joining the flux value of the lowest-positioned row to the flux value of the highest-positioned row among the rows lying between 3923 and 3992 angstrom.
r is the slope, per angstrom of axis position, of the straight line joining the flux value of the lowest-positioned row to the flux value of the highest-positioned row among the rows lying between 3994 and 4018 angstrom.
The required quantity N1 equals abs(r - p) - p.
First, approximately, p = -0.010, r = 0.136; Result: 0.16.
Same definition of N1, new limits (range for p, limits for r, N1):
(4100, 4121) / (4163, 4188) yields 0.10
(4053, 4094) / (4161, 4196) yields 0.01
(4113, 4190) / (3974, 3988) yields 0.06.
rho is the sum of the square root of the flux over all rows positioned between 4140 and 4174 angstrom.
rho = 75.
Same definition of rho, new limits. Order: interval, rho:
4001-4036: 82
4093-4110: 39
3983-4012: 69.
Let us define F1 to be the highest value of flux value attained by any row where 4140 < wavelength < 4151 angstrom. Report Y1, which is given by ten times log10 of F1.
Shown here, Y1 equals 13.1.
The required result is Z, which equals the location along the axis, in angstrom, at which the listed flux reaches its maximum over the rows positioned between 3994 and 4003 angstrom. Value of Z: 4002.12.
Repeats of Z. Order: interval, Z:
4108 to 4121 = 4114.25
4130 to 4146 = 4133.24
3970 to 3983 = 3980.07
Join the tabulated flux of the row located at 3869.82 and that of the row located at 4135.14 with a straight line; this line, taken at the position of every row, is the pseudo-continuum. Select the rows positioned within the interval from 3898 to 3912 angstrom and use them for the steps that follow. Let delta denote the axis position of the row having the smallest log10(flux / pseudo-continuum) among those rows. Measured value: 3907.42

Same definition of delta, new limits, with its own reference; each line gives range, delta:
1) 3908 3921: 3911.03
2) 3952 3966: 3958.14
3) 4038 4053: 4046.60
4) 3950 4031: 3970.92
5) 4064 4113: 4067.15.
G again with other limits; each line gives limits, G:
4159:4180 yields 0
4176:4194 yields -15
